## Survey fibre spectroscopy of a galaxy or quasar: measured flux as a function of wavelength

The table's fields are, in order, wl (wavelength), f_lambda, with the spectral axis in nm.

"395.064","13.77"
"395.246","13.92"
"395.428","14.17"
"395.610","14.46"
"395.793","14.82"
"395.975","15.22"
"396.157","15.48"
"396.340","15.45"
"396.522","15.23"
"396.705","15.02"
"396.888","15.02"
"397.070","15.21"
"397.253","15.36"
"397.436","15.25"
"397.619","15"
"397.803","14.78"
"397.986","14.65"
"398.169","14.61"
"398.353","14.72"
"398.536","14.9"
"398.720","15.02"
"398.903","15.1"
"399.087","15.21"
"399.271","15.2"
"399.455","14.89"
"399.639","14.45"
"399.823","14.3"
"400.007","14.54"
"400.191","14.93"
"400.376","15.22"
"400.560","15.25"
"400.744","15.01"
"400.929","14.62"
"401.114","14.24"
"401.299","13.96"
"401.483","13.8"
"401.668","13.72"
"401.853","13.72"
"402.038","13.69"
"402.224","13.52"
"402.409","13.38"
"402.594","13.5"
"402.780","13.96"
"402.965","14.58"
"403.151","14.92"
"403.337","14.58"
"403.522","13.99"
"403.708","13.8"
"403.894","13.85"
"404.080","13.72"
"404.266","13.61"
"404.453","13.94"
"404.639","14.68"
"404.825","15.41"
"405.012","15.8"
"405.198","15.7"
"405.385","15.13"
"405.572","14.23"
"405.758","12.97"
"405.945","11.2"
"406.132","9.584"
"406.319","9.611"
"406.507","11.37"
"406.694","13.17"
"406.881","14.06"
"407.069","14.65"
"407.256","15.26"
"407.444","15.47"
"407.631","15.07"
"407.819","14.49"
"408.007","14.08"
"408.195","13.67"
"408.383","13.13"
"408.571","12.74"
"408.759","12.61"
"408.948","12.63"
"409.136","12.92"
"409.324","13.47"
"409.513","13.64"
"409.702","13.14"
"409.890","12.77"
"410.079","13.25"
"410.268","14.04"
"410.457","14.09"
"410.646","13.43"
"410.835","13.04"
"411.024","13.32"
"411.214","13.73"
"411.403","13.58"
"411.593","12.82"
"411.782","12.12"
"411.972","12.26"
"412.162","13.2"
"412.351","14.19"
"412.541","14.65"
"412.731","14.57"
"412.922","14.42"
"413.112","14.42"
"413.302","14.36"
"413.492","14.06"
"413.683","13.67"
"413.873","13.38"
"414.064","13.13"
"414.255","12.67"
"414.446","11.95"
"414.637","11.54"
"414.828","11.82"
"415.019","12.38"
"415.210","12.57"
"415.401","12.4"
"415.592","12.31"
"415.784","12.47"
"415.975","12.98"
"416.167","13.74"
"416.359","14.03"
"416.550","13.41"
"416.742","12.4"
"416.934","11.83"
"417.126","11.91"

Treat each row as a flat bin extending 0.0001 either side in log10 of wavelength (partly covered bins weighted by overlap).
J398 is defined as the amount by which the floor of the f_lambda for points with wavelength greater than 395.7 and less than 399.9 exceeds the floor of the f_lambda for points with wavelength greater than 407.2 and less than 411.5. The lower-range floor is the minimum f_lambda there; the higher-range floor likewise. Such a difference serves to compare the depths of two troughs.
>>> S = 1.7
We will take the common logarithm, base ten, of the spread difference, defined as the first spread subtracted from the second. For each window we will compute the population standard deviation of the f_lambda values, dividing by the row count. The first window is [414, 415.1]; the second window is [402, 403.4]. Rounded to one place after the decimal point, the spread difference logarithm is -1.8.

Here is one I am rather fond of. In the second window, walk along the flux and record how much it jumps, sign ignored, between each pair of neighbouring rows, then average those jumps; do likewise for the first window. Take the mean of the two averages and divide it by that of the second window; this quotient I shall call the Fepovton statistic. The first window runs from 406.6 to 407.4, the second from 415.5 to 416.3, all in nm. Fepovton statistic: 1.23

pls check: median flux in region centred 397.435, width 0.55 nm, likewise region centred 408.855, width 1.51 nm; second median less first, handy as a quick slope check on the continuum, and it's -2.2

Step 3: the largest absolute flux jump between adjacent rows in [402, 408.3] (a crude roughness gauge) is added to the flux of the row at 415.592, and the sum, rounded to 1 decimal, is 14.1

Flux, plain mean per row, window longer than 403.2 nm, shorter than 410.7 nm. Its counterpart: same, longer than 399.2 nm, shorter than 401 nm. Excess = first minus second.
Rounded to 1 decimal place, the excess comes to -1.2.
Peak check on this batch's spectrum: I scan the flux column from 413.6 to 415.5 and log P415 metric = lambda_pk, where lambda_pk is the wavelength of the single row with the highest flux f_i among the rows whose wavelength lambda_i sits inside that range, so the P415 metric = 413.683 nm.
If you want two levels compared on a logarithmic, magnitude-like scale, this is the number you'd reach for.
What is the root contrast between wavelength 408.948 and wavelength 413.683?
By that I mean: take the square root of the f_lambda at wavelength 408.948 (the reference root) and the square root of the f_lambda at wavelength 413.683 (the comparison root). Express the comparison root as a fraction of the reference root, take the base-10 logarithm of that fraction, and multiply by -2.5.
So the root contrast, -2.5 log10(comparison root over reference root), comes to -0.043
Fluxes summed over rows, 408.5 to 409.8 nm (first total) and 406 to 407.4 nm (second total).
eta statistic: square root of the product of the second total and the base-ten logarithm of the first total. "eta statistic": 13.11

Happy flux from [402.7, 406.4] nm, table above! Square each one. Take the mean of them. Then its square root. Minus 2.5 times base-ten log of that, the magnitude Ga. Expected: -2.86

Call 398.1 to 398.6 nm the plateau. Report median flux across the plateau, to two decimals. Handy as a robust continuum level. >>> 14.72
